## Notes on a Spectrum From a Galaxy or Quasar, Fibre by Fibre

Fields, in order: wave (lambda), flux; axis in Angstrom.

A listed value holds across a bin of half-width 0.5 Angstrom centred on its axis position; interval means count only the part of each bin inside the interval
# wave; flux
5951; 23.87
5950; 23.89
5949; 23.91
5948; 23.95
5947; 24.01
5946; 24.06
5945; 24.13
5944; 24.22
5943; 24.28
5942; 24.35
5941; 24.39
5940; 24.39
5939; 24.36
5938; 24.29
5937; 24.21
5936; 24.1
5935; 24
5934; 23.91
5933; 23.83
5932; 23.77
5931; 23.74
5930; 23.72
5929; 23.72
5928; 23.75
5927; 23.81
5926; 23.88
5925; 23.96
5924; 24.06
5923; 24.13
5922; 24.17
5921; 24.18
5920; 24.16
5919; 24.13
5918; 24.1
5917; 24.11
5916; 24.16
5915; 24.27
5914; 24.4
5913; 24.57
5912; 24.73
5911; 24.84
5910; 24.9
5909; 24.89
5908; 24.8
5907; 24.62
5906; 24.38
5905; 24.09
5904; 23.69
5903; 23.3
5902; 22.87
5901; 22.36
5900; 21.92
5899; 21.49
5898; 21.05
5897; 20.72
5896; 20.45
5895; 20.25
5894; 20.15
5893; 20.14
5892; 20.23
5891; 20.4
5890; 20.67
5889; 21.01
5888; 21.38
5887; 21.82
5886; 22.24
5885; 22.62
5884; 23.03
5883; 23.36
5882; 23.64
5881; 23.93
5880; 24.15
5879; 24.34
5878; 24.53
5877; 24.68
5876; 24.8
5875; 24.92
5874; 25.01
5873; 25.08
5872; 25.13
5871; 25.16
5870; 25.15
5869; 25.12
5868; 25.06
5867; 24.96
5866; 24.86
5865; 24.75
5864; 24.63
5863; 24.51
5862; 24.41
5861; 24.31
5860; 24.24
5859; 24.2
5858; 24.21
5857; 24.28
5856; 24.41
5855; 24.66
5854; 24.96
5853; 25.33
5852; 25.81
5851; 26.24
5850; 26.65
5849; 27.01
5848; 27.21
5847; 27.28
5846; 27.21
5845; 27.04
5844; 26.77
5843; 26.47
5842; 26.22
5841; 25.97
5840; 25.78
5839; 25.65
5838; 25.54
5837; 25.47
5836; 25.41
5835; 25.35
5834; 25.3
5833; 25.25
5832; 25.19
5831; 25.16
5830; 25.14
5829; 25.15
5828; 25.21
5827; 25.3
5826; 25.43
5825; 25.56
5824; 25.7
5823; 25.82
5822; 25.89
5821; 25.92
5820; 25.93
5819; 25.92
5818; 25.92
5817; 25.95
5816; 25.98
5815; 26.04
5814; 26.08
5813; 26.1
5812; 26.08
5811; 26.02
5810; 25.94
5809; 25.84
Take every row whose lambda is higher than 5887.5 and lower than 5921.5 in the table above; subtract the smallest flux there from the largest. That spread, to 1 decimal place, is 4.8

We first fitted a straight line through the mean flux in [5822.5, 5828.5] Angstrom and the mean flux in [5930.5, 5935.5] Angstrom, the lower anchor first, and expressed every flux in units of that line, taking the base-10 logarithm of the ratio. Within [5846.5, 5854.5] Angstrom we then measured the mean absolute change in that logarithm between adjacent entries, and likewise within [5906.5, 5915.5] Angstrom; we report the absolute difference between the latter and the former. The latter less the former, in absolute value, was 0.0033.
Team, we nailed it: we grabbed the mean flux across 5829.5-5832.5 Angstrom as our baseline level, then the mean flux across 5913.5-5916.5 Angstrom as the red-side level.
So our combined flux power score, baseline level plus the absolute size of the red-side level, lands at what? 49.4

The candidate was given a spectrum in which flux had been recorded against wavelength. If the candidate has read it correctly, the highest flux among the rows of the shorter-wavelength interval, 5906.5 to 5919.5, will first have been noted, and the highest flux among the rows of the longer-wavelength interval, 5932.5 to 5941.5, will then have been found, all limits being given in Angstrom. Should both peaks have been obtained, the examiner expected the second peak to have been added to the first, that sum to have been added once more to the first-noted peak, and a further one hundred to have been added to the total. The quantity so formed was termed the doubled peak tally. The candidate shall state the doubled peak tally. 174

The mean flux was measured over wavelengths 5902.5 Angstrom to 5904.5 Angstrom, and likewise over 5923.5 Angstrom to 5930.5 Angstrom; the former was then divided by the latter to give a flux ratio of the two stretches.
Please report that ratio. 0.99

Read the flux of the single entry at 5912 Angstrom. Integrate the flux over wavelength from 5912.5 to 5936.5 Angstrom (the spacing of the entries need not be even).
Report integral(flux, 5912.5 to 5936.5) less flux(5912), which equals 552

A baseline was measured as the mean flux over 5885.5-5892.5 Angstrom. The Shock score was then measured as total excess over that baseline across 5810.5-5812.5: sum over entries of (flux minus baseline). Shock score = 9.9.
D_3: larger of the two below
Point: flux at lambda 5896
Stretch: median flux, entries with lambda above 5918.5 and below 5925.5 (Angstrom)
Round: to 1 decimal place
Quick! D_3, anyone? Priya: 24.1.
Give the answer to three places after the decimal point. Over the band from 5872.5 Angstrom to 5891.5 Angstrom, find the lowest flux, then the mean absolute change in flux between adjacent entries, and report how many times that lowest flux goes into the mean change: 0.013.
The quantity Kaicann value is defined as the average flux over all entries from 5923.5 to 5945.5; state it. 24.0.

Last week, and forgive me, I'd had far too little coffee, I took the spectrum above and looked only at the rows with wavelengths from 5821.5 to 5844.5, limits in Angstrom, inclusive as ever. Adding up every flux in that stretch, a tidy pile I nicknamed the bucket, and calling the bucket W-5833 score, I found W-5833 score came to 589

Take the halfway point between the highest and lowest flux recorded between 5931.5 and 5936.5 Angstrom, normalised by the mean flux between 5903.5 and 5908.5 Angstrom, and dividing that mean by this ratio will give 24.7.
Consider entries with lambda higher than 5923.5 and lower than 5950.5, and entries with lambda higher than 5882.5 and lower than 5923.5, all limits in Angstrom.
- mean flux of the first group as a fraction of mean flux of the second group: 1.05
